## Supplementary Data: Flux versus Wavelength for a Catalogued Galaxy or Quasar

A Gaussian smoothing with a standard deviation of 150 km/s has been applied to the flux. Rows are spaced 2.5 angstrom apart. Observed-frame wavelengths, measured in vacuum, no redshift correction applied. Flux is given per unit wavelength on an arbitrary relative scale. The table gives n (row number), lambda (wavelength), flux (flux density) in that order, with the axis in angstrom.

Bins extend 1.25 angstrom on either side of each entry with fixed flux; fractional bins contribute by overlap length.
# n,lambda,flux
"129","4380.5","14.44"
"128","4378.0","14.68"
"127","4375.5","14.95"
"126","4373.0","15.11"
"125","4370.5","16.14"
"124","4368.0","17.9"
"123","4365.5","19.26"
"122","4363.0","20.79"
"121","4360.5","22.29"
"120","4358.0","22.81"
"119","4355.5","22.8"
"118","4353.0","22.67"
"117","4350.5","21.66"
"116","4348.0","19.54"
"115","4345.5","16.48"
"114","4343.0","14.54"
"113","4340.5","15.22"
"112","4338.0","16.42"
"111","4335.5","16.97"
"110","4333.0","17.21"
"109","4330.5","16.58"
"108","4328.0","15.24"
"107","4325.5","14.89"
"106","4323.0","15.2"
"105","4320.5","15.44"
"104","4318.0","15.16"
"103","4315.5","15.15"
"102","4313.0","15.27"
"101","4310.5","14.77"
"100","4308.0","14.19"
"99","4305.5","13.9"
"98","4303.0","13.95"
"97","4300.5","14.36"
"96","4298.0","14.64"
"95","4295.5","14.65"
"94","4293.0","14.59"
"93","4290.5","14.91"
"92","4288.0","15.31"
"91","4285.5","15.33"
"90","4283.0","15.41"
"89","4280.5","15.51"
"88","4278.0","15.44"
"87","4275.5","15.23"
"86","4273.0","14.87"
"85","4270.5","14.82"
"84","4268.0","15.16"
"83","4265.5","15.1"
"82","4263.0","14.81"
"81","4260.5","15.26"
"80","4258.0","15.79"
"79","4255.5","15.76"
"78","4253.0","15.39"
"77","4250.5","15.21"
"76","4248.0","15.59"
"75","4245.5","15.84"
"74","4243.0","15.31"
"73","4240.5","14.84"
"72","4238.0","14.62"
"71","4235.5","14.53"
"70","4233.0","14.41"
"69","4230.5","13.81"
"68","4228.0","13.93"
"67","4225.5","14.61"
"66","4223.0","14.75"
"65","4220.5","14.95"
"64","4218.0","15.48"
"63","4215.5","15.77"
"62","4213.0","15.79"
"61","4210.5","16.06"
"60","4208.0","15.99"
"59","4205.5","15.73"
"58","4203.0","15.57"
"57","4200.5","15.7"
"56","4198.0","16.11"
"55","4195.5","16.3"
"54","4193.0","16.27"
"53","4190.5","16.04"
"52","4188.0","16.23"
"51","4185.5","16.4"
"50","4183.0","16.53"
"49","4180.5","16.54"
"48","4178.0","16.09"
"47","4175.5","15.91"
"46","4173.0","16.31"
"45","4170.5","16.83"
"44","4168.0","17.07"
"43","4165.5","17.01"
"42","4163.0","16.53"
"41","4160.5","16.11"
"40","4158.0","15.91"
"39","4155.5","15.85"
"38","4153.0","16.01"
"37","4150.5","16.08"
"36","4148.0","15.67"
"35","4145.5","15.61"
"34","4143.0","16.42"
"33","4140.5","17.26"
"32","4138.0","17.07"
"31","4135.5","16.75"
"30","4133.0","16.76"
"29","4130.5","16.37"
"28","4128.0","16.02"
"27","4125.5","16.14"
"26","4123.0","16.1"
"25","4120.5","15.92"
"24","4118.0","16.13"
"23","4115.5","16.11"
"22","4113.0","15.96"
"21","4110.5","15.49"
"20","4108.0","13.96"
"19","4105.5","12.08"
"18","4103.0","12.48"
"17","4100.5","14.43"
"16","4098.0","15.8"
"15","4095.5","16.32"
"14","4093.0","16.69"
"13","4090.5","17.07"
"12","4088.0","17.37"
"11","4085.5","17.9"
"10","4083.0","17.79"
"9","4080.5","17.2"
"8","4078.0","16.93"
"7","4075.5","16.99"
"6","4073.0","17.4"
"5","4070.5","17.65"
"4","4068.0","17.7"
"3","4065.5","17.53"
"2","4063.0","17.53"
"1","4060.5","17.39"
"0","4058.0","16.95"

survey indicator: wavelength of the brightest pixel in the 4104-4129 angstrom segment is 4125.5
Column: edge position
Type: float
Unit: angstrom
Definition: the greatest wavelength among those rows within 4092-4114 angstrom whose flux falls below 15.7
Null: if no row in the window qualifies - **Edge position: 4110.5 angstrom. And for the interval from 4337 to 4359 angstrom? 4343.0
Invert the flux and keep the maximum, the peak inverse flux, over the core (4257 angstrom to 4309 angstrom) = 0.072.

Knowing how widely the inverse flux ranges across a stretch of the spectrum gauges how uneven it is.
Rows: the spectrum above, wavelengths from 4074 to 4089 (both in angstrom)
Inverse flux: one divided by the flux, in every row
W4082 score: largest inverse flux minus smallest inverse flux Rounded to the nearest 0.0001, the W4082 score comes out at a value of 0.0032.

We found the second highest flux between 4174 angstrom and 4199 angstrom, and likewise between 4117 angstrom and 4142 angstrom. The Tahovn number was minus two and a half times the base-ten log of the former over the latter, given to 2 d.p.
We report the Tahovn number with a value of 0.03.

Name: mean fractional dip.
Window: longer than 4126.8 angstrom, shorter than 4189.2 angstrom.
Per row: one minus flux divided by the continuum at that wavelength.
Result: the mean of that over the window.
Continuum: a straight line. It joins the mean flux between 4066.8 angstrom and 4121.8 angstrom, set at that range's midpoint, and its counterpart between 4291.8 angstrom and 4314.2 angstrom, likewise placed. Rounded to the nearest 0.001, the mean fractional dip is -0.047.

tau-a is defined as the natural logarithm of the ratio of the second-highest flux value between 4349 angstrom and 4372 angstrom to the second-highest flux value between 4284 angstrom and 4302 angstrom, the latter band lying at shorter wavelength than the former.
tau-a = 0.40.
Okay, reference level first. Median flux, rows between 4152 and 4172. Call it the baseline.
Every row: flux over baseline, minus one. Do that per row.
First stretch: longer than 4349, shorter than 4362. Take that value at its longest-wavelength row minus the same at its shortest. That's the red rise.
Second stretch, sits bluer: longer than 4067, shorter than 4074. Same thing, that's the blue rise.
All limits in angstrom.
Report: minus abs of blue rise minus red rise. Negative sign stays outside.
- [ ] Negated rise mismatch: -0.06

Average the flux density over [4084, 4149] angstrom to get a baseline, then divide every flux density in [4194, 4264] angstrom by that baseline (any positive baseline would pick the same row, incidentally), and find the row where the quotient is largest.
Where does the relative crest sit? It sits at 4195.5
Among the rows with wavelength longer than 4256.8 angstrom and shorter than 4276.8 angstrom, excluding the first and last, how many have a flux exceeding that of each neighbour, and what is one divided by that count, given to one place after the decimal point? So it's 1.0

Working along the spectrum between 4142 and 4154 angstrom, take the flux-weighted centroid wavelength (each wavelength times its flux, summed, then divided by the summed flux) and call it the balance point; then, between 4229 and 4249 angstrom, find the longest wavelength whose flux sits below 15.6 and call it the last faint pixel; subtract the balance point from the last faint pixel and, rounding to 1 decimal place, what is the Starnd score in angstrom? 100.0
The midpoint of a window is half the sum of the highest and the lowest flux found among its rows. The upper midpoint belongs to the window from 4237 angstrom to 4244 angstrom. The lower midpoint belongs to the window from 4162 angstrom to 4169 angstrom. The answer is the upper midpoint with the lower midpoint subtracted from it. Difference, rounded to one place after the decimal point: -1.8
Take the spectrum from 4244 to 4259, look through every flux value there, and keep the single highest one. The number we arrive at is 15.84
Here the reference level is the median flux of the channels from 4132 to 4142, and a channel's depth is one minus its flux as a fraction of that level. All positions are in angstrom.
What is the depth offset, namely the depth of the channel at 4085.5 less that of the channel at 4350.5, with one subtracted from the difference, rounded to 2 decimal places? -0.78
